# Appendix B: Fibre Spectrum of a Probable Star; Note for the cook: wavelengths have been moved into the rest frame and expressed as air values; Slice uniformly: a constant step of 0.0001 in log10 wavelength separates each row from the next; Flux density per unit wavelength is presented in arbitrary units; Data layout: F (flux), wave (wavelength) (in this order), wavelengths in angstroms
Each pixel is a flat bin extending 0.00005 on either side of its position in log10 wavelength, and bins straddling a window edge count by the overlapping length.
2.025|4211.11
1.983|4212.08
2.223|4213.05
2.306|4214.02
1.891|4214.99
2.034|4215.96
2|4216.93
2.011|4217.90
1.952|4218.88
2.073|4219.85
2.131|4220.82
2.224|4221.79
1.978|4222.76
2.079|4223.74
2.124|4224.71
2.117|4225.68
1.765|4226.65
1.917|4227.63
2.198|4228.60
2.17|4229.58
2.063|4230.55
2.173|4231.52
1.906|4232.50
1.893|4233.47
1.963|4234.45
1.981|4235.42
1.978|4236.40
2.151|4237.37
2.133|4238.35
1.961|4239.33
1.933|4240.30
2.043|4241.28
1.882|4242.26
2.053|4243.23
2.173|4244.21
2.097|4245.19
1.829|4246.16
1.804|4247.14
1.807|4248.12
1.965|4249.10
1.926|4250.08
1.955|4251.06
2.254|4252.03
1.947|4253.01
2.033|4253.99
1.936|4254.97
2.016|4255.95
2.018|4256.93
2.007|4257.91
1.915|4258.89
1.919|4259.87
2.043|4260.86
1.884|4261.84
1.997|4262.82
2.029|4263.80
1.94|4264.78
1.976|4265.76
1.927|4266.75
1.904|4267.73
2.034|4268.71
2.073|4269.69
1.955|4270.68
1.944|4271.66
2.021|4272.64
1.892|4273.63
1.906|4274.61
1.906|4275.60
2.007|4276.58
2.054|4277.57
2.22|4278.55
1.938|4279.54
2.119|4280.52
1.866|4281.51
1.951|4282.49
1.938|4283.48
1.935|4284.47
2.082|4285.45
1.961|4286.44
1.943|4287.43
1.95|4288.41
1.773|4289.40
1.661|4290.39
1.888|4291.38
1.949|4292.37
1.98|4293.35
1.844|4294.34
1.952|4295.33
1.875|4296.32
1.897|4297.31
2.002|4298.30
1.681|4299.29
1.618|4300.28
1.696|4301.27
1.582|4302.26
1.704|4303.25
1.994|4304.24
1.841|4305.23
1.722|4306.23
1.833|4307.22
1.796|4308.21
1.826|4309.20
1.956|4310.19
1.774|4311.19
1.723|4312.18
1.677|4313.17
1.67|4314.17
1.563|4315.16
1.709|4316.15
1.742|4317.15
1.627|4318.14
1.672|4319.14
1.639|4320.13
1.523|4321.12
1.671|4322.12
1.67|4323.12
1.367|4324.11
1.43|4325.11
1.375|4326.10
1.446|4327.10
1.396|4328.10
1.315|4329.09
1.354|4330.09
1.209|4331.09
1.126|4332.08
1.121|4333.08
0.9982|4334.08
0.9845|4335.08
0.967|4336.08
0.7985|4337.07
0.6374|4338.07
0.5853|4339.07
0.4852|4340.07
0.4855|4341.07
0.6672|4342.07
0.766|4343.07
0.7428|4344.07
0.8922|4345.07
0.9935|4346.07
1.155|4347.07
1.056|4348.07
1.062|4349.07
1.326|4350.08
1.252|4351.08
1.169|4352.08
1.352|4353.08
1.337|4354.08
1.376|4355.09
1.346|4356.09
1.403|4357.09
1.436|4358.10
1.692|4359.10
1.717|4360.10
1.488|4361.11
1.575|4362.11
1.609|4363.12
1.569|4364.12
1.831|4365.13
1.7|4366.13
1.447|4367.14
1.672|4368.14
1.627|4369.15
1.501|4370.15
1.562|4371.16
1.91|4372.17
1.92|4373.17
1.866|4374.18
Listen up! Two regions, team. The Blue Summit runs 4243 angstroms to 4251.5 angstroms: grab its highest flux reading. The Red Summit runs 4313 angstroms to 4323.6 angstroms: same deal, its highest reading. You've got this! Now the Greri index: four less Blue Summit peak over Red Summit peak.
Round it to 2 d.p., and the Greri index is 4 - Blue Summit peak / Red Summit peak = 2.75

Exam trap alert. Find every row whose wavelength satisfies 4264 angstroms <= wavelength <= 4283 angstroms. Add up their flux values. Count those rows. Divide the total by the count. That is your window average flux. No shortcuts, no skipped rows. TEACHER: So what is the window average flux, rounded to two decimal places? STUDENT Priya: 1.98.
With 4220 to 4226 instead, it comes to 2.11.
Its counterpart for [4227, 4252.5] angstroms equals 2.01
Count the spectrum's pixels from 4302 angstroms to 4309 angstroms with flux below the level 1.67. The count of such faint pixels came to 1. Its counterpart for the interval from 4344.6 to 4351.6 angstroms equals 7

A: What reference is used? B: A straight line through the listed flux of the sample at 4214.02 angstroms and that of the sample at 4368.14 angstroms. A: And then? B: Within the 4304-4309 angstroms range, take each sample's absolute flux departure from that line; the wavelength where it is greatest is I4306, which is 4306.23 angstroms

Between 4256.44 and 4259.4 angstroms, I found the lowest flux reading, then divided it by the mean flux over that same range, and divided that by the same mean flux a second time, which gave 0.488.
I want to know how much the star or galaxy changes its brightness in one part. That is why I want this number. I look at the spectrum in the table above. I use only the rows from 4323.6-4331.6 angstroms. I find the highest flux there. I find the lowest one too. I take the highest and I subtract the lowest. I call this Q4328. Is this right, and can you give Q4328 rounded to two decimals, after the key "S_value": 0.24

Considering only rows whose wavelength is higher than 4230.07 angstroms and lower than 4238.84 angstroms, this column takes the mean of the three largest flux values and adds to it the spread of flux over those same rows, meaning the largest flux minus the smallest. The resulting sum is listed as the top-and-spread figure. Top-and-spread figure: 2.4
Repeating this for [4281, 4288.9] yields 2.2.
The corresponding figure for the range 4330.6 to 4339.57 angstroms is 1.8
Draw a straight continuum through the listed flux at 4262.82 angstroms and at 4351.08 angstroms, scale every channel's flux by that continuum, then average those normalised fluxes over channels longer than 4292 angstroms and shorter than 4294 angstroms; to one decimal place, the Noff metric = 1.1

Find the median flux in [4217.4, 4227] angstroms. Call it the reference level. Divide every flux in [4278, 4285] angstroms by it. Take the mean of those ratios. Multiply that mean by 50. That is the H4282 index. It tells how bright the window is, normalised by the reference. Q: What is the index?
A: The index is 48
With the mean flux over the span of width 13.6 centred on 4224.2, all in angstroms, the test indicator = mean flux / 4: 0.514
